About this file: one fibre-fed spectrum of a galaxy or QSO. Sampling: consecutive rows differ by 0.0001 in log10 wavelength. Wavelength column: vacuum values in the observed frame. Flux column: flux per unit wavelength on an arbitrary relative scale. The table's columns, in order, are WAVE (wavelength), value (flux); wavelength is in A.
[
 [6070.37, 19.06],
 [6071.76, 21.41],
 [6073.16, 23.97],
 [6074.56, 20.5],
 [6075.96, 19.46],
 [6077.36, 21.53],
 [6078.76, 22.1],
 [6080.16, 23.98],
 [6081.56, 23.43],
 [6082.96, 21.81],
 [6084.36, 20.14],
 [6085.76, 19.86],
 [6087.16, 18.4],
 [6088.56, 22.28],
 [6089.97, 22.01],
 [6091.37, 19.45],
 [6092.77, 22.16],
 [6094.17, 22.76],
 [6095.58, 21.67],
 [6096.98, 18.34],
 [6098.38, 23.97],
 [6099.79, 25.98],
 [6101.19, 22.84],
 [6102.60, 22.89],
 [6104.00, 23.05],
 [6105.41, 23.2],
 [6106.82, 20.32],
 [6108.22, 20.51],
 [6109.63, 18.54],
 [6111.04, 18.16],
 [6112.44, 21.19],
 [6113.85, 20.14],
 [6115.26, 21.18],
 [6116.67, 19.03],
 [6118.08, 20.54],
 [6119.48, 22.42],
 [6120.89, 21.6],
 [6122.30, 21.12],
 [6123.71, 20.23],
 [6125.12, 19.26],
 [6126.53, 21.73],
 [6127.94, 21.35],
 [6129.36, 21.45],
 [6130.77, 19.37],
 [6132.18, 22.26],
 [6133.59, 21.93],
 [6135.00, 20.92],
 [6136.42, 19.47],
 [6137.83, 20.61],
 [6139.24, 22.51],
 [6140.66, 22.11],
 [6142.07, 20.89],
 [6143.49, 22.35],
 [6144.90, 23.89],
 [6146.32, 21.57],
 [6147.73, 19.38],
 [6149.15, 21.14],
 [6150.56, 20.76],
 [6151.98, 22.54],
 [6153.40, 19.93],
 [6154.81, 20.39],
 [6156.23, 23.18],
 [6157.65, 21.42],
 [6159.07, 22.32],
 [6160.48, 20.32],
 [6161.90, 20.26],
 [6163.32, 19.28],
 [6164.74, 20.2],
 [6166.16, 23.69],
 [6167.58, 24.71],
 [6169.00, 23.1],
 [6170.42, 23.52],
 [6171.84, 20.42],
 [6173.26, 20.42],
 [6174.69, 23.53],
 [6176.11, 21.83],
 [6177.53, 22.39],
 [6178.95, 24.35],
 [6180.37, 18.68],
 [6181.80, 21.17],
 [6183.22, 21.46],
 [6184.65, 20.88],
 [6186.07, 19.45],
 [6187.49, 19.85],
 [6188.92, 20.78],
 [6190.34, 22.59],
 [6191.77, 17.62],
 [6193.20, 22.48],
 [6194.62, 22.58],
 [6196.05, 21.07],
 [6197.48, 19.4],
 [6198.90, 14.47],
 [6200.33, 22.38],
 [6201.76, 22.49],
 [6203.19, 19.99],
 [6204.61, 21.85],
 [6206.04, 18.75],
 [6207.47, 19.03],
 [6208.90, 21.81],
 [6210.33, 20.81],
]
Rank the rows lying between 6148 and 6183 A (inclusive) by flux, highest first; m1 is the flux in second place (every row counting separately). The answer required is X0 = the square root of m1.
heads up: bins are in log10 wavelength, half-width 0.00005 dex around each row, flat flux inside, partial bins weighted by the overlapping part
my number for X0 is 4.93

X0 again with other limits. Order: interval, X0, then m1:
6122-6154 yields 4.75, 22.54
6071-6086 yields 4.90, 23.97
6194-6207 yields 4.74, 22.49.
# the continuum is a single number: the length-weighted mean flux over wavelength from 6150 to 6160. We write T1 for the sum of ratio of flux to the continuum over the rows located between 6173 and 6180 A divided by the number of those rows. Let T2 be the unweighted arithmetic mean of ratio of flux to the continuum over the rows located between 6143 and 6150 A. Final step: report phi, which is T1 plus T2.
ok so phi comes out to 2.06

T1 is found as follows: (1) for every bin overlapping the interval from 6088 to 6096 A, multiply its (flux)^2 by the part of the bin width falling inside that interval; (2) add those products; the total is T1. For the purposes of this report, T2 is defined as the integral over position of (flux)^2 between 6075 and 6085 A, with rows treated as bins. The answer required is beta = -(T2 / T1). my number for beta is -1.3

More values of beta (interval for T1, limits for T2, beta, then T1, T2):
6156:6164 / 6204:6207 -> -0.3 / 3546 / 1223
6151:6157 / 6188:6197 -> -1.5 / 2776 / 4034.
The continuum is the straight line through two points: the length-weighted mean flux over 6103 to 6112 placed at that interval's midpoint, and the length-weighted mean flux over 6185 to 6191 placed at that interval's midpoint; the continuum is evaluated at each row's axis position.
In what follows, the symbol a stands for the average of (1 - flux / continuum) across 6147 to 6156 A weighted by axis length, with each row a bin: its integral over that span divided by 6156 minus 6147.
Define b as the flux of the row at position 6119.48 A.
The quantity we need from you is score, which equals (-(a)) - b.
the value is -22.4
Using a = -0.006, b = 22.42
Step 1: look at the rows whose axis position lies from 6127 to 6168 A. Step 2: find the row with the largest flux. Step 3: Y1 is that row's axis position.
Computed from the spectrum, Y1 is 6167.58 A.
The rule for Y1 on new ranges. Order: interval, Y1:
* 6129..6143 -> 6139.24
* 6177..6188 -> 6178.95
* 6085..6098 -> 6094.17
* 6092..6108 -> 6099.79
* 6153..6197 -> 6167.58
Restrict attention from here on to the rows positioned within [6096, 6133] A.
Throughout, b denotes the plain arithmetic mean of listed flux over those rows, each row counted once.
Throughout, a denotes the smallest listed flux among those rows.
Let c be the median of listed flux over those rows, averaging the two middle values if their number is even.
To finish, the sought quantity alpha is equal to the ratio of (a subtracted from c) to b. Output 0.143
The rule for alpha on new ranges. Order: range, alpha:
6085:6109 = 0.176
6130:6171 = 0.099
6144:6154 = 0.083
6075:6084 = 0.113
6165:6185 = 0.155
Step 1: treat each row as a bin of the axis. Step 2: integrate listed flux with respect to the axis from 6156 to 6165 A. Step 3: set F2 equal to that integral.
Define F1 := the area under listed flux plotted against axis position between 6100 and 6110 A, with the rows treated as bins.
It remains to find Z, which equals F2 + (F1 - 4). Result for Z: 404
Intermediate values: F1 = 219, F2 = 188.3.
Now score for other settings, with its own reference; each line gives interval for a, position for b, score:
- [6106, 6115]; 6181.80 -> -21.2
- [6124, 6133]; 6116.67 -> -19.0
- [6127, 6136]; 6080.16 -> -24.0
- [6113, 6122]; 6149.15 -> -21.1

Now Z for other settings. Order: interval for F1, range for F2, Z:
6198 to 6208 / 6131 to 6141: 408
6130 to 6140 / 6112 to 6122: 415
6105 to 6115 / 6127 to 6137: 408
